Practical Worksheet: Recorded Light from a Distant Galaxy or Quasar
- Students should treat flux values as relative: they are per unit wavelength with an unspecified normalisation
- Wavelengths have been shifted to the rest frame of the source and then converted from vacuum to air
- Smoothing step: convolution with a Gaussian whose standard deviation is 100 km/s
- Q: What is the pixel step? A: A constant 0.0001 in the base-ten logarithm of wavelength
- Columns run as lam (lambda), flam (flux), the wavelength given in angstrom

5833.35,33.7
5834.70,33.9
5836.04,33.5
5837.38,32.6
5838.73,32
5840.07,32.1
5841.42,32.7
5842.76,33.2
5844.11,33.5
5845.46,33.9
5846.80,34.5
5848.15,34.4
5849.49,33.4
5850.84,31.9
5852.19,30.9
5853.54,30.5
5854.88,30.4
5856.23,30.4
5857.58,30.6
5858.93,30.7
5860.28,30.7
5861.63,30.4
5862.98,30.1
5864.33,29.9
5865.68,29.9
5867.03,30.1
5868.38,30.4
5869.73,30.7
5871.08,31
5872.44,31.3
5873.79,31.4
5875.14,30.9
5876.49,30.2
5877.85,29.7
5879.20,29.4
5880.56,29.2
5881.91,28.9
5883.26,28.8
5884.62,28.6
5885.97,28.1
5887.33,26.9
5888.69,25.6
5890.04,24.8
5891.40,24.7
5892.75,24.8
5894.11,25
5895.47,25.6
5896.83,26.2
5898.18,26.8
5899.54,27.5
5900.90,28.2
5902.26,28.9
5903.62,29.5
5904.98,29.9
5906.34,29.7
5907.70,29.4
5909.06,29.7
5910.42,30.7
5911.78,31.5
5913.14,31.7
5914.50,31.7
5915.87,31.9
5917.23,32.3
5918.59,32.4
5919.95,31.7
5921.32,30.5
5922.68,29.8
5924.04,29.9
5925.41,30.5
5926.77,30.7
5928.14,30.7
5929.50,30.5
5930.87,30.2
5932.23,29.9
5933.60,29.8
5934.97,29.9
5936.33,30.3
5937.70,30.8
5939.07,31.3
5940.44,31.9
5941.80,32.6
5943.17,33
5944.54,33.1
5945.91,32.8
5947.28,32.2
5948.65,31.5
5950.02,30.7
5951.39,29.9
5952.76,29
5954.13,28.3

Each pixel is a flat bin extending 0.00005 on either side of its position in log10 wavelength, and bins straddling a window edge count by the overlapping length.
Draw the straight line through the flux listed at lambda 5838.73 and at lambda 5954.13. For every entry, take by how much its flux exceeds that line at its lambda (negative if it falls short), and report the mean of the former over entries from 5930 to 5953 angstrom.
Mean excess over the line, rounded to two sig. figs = 2.4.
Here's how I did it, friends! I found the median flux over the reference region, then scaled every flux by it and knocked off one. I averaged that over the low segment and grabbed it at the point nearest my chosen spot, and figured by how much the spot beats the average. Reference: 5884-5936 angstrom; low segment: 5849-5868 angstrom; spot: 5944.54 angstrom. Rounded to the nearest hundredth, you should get 0.08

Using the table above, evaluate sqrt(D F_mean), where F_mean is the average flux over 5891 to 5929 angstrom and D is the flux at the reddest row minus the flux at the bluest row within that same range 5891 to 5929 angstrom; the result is 13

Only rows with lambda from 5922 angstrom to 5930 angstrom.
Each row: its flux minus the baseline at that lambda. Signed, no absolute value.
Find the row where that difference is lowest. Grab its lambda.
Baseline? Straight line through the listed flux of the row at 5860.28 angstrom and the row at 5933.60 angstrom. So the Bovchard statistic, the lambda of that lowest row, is 5922.68 angstrom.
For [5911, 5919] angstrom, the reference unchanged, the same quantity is 5911.78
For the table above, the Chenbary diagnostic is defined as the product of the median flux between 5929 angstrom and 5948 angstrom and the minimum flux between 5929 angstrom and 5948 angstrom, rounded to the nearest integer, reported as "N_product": 925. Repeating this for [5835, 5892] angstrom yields 755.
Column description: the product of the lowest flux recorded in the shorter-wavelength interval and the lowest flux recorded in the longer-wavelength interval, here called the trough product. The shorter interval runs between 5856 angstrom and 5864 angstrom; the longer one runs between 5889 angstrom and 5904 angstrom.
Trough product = 743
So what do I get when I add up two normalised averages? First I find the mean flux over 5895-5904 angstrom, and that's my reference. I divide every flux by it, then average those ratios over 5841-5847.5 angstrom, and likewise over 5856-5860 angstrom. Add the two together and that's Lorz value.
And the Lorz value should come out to 2.33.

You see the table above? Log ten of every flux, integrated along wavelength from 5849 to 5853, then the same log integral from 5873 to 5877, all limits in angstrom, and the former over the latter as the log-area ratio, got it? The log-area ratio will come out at 1.01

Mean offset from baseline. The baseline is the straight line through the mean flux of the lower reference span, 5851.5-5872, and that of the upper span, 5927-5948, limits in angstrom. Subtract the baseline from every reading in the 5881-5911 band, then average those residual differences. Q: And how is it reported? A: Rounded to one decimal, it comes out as -3.2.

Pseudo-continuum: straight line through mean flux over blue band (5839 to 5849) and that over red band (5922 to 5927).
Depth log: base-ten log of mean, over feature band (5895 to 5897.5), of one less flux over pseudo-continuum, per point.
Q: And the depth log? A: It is -0.8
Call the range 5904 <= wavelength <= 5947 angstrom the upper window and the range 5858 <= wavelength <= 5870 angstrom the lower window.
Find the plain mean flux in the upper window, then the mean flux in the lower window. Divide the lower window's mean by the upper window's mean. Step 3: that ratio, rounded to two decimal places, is 0.98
